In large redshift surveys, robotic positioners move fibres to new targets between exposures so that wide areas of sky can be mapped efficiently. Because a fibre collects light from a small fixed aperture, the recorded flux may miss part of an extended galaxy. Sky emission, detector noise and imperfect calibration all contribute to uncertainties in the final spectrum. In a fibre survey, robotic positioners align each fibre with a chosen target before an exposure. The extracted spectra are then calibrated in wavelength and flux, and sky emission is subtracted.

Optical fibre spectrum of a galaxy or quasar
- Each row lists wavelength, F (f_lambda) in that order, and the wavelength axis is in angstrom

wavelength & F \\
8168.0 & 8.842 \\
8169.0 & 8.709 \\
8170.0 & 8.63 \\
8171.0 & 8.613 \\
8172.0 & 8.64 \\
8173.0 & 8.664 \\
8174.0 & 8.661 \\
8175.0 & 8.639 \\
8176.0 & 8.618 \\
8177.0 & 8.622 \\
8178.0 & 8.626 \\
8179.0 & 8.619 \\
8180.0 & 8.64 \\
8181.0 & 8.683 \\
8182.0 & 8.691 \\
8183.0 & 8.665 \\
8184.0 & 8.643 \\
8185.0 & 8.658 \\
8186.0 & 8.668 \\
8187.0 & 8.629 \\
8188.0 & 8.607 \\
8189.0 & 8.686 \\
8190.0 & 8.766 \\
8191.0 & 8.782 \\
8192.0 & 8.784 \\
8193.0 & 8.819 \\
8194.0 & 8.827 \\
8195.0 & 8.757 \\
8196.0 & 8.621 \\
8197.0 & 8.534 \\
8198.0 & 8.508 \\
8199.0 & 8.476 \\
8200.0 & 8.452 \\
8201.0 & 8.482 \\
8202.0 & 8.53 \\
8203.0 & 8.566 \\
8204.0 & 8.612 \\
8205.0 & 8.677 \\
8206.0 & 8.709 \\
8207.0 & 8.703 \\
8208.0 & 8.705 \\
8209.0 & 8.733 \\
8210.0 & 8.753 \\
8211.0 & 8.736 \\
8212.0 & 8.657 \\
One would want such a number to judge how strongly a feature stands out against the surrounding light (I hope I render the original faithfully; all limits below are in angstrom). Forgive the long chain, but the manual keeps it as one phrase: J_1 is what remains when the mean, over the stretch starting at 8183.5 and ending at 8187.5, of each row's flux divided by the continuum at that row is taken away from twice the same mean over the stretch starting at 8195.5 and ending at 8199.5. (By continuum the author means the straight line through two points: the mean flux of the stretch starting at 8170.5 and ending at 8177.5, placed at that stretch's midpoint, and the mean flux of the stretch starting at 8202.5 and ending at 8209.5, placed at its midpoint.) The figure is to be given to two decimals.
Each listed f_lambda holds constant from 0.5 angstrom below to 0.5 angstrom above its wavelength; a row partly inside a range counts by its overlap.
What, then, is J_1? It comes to 0.97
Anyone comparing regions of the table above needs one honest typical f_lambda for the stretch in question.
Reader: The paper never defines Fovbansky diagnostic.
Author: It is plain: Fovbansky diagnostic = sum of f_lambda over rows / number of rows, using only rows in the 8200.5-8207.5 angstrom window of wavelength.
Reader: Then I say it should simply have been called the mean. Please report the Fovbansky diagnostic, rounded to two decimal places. 8.61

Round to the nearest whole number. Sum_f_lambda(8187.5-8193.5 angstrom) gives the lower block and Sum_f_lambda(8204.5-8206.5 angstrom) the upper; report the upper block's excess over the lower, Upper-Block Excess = -35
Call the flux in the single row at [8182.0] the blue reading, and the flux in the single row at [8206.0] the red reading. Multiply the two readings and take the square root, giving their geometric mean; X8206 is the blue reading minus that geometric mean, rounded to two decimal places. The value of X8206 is -0.01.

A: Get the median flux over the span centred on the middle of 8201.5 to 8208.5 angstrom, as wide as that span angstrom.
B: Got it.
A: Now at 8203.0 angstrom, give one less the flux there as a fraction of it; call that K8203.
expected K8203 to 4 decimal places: 0.0128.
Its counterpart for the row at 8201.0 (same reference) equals 0.0225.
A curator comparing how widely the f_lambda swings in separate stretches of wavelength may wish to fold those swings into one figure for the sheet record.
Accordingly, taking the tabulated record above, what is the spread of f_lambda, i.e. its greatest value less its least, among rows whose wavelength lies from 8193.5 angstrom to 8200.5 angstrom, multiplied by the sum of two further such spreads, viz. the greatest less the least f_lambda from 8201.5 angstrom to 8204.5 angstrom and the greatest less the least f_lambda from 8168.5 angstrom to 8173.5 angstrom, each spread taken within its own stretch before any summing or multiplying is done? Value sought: 0.067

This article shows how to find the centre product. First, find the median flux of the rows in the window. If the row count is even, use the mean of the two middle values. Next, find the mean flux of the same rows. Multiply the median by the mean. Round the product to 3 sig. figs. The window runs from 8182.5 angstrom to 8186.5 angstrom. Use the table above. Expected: 75.0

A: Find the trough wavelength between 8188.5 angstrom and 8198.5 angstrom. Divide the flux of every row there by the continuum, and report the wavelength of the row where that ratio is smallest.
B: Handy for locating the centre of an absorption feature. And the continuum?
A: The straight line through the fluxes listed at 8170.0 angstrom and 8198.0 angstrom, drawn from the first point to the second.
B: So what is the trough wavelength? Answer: 8198.0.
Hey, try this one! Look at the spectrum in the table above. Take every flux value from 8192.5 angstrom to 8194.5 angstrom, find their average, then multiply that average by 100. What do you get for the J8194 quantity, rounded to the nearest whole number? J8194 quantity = 882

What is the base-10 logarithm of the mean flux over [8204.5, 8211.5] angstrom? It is 0.940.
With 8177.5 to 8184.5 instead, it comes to 0.937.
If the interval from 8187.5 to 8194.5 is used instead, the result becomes 0.942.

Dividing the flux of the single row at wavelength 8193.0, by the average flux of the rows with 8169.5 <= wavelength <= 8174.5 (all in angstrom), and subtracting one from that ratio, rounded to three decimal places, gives 0.021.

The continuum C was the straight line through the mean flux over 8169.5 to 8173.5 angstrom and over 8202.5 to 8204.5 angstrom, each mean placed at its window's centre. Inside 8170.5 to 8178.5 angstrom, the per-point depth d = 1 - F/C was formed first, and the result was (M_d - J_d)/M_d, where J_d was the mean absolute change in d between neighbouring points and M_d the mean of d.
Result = 5.9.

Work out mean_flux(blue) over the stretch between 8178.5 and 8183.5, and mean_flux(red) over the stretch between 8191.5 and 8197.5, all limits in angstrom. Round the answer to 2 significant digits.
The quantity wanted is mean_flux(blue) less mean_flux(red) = -0.064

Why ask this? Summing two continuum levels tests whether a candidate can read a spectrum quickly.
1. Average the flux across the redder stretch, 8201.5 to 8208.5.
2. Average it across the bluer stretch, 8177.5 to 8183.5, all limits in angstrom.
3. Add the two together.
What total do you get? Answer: 17.3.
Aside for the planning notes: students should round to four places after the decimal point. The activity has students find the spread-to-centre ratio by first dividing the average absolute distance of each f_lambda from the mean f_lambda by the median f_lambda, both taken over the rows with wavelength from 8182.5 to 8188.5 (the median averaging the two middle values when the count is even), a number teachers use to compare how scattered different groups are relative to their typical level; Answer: 0.0022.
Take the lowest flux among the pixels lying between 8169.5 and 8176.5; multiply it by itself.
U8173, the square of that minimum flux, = 74.2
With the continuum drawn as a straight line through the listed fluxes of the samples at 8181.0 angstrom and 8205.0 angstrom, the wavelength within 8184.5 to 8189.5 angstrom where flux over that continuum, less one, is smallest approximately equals 8188.0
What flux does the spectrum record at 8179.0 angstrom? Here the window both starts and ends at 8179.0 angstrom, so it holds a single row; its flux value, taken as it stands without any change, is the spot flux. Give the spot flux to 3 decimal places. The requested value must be 8.619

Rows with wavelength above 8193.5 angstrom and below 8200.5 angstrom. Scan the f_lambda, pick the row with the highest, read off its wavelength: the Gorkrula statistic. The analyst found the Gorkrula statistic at 8194.0 angstrom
